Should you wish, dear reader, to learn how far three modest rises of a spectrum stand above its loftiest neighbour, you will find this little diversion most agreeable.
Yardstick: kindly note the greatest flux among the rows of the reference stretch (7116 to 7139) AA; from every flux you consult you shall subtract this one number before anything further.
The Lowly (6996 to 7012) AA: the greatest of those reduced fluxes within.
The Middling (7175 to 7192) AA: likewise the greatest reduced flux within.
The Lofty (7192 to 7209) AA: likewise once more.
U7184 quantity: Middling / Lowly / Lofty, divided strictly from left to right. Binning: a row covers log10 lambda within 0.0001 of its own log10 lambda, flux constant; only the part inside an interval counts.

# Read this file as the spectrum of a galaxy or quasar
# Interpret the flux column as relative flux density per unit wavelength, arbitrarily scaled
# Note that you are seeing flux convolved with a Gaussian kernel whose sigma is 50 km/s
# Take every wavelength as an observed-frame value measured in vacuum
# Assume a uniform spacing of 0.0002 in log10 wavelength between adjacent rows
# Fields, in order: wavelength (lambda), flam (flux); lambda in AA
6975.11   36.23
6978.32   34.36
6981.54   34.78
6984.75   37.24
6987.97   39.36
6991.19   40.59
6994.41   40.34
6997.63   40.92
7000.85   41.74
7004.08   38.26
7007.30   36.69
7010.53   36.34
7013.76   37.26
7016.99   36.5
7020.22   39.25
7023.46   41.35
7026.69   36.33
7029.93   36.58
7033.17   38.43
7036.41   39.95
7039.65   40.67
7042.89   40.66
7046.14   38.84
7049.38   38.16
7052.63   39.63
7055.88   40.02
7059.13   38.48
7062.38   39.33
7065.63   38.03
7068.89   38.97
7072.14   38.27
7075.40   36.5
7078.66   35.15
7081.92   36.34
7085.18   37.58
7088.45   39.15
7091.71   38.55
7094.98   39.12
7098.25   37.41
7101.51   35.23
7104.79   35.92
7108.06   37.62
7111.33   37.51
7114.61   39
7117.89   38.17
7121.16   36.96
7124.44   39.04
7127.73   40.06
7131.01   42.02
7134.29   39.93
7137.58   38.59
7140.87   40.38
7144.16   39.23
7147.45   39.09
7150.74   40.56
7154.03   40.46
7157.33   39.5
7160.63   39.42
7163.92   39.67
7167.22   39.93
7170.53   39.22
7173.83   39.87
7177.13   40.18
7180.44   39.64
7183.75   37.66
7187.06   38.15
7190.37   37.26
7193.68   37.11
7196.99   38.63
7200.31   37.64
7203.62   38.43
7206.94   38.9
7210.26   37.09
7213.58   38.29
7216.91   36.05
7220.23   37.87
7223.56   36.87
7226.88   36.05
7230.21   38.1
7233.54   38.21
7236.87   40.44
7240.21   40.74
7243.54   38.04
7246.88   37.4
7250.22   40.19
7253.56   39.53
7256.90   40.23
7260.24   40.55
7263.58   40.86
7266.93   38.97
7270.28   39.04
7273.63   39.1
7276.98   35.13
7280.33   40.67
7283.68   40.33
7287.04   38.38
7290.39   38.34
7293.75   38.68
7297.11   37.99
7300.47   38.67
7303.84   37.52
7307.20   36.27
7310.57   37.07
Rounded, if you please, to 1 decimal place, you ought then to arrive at -2.1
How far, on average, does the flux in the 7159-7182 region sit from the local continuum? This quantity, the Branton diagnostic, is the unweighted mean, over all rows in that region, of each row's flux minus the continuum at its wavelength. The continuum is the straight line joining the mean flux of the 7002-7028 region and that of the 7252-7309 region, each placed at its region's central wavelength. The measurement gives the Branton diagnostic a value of 1.3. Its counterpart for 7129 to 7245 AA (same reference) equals 0.4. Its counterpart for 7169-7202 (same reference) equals 0.1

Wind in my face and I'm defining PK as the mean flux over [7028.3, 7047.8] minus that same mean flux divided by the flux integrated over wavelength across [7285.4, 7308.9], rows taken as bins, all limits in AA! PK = 39.1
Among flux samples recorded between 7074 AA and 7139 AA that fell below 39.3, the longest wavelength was 7137.58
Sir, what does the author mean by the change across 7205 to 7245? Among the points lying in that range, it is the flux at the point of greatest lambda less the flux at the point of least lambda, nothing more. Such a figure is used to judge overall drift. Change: -1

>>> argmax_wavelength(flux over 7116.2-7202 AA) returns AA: 7131.01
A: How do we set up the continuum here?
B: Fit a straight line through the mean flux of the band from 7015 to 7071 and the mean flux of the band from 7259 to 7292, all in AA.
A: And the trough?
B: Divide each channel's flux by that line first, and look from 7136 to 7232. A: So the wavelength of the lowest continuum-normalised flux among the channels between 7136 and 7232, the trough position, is 7226.88 AA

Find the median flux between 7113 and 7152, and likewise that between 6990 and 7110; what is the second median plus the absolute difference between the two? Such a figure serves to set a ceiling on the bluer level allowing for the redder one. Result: 39.2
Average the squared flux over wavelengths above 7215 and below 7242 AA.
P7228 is 1450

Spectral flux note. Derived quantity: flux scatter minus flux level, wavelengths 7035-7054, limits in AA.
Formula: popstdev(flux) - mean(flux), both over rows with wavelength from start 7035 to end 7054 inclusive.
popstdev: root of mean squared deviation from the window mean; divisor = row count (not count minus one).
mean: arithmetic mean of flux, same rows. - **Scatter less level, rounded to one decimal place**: -38.7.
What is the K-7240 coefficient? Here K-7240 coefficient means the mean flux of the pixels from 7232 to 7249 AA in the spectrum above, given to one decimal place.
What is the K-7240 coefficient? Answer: 39.0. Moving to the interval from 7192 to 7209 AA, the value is 38.1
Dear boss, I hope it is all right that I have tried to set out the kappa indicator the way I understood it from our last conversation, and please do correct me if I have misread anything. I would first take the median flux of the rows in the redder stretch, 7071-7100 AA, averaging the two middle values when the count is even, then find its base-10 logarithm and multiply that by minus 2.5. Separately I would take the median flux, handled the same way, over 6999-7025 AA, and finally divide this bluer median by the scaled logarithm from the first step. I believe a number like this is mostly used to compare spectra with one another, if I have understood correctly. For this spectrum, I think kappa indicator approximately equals -9.59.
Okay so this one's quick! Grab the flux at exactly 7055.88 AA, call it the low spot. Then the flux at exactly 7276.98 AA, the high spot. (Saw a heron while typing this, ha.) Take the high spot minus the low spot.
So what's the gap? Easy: -5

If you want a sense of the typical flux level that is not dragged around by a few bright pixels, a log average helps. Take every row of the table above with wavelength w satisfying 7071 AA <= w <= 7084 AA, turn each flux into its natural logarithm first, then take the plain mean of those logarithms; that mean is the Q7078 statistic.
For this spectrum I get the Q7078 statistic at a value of 3.60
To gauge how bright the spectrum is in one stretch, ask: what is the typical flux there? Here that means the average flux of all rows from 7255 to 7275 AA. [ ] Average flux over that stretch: 39.8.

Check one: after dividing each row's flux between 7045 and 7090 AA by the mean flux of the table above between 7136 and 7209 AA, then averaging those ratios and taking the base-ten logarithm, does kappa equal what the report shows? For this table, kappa -0.010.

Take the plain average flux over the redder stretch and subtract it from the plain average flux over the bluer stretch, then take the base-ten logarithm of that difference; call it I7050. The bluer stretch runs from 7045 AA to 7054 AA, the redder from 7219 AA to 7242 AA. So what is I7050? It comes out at -0.3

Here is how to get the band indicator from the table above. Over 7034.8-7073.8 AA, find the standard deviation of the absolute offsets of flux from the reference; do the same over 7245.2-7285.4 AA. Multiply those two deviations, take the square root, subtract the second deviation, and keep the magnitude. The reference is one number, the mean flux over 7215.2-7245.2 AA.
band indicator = 0.06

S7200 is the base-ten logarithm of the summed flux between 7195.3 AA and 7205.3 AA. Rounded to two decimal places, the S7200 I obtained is 2.06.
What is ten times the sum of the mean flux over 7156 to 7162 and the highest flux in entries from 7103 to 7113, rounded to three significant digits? 771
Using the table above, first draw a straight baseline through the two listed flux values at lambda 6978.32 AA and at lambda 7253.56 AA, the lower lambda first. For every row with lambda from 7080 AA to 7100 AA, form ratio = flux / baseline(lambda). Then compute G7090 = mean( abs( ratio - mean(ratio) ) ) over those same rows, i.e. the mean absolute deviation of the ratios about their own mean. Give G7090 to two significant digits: 0.024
